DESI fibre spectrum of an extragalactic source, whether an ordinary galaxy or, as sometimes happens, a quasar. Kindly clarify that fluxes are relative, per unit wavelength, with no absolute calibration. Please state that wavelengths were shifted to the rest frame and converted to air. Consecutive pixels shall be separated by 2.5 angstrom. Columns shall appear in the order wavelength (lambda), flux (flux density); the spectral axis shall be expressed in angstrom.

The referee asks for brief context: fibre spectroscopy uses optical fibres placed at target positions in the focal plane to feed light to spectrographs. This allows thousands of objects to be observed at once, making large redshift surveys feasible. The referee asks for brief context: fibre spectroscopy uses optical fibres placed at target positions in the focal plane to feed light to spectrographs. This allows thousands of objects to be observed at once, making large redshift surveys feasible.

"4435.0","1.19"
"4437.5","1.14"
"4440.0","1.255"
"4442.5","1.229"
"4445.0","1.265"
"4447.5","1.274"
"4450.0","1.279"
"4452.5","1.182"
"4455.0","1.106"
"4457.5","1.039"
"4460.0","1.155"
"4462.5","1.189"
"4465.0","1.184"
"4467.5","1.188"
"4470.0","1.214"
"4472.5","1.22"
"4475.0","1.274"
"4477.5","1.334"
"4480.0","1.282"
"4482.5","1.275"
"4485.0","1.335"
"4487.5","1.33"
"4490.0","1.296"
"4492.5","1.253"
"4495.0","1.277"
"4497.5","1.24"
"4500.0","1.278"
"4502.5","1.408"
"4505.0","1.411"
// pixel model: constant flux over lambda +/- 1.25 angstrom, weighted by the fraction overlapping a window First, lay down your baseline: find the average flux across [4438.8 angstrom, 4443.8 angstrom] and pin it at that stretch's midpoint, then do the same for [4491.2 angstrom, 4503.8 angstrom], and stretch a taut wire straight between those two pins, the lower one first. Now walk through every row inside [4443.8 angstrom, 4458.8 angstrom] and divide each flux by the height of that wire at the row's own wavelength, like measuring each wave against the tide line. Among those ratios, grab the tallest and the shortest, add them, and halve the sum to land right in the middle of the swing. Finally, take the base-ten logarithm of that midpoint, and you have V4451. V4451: -0.03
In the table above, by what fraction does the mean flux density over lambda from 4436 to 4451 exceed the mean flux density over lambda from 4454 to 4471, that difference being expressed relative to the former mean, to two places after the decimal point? 0.07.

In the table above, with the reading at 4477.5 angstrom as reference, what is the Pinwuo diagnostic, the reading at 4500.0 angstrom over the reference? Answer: 0.96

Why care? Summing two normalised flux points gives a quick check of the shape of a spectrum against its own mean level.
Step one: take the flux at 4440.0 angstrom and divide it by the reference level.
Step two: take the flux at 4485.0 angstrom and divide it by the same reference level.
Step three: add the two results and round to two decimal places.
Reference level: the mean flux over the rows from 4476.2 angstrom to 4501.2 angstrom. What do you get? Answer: 2.01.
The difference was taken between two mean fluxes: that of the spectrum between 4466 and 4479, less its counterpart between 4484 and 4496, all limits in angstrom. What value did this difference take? -0.052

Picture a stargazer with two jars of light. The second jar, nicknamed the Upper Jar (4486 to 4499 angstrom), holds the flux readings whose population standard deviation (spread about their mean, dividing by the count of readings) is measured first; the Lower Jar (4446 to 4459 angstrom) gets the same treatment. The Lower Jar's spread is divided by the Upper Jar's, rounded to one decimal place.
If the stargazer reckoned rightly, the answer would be 2.9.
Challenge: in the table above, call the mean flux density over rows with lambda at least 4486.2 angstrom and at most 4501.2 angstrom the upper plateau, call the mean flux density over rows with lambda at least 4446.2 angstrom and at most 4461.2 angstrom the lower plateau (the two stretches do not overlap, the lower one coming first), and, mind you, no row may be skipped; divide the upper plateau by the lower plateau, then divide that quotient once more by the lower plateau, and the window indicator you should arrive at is 0.93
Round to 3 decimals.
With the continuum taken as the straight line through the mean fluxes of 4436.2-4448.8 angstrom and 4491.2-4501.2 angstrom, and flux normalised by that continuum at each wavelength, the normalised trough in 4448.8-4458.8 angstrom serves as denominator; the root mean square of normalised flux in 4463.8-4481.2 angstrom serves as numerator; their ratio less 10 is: -8.811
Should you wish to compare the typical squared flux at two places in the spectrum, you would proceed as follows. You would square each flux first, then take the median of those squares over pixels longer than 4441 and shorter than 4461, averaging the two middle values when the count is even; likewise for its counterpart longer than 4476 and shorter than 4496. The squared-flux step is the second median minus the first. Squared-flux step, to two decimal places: 0.21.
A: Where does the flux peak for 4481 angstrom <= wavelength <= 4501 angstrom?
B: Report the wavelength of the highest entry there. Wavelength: 4485.0 angstrom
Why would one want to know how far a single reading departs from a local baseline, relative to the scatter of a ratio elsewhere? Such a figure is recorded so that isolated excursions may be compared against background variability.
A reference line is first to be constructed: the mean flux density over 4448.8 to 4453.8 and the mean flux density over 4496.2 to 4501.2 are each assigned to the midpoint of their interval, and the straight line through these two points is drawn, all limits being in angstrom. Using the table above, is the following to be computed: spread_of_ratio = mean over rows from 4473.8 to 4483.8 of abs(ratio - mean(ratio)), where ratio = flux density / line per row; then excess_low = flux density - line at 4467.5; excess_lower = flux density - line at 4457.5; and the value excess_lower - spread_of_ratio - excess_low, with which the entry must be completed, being -0.16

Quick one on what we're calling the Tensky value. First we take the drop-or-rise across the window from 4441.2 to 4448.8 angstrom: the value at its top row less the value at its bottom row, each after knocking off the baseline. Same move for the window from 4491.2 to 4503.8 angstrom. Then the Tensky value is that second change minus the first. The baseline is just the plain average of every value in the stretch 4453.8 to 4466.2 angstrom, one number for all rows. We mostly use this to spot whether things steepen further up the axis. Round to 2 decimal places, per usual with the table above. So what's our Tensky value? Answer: 0.11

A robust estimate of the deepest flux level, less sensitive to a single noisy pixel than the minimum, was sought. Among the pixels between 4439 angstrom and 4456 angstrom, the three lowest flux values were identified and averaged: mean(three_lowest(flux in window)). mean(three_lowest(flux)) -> 1.17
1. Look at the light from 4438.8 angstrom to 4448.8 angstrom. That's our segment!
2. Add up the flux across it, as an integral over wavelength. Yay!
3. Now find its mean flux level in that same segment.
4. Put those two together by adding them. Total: 13.8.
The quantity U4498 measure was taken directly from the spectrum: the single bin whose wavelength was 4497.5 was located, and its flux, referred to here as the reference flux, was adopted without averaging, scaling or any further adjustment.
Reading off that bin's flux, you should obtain 1.24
